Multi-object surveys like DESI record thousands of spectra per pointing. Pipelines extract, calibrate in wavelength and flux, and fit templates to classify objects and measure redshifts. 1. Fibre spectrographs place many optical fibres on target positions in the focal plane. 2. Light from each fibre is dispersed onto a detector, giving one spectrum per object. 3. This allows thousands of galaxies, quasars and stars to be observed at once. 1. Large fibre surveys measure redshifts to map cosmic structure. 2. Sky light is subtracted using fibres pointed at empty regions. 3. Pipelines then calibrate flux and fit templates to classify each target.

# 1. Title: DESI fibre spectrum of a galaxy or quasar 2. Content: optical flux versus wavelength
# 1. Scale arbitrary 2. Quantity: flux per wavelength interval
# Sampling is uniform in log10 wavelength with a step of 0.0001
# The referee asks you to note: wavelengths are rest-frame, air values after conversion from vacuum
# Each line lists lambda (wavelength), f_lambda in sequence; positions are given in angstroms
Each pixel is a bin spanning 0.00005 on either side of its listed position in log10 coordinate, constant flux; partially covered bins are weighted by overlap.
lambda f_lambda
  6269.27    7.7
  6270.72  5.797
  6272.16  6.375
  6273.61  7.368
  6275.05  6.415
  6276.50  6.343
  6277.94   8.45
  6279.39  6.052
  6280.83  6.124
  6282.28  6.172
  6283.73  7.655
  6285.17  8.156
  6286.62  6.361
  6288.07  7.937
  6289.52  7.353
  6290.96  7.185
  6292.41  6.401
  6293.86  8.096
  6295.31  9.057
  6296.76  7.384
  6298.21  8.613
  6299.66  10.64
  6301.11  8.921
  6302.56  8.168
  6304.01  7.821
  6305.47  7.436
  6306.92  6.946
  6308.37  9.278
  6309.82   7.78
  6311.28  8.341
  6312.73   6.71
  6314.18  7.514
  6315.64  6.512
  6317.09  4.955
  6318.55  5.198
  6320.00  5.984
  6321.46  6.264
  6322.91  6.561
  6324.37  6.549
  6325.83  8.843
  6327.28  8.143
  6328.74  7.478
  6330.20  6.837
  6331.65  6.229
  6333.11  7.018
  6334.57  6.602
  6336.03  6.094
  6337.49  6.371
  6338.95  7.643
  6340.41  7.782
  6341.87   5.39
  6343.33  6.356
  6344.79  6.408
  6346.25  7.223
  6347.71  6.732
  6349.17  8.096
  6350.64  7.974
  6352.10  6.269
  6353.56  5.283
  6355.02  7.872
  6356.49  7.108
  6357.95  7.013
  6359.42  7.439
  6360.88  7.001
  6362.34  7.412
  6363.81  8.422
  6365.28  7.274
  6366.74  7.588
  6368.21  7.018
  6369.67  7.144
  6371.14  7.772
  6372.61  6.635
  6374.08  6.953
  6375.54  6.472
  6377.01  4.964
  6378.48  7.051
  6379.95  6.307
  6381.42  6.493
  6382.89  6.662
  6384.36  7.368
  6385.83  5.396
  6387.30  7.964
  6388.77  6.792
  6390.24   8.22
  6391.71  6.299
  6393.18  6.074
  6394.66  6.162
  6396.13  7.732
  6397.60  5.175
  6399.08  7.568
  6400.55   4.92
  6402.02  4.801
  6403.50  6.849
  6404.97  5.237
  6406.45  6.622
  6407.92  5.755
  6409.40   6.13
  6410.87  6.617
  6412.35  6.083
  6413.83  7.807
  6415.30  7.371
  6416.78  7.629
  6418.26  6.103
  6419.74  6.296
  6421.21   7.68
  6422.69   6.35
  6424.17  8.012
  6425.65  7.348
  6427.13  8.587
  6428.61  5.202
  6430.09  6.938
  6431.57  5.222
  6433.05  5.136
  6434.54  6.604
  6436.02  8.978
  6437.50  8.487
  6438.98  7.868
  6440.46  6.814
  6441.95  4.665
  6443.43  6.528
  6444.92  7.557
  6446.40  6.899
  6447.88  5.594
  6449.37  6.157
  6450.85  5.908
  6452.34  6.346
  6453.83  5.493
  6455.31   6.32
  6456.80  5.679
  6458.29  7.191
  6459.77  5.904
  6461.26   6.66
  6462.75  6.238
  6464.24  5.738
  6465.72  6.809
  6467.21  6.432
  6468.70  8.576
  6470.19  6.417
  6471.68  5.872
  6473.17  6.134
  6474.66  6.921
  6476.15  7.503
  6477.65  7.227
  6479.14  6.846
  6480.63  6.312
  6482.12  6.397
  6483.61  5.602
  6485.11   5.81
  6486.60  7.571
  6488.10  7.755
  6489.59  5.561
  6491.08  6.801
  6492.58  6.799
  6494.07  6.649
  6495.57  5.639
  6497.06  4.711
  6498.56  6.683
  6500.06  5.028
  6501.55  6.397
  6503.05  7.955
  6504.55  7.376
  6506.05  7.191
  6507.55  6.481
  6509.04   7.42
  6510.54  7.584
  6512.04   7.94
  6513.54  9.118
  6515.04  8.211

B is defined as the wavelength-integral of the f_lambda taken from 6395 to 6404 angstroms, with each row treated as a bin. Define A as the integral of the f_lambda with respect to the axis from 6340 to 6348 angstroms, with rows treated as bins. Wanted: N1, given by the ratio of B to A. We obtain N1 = 1.05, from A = 53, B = 55.4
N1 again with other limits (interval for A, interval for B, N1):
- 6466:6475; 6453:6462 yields 0.92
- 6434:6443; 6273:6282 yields 0.93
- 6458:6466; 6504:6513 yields 1.30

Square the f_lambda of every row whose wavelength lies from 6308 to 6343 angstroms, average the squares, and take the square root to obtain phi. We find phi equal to 7.00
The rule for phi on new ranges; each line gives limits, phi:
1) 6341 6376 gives 7.08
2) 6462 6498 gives 6.57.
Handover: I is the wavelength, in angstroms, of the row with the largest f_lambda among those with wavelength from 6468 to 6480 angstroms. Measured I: 6468.70 angstroms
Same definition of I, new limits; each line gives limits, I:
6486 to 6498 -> 6488.10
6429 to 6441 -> 6436.02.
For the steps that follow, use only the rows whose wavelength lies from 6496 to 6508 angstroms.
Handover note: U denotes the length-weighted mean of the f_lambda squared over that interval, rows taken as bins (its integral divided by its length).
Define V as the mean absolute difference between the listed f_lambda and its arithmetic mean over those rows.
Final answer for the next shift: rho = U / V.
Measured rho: 52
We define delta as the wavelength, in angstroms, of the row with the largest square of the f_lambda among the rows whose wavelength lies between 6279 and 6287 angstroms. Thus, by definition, 6285.17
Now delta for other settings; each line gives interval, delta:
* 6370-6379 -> 6371.14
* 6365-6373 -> 6371.14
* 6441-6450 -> 6444.92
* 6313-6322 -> 6314.18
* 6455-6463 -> 6458.29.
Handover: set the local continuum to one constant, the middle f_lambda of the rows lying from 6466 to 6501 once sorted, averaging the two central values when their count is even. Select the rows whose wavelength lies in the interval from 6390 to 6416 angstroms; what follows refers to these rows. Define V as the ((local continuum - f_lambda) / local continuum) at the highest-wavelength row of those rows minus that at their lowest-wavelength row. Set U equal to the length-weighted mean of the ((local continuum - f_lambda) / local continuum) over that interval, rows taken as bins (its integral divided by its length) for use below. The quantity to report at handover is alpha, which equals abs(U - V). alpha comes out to 0.12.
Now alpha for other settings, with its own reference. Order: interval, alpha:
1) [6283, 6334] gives 0.25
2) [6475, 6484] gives 0.34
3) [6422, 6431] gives 0.00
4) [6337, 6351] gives 0.16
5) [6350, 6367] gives 0.18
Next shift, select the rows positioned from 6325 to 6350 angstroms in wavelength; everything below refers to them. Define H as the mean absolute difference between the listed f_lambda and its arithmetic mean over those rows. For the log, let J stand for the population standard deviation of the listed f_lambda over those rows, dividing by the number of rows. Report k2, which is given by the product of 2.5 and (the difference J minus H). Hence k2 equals 0.36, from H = 0.72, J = 0.86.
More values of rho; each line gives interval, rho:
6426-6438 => 37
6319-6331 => 63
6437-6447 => 58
